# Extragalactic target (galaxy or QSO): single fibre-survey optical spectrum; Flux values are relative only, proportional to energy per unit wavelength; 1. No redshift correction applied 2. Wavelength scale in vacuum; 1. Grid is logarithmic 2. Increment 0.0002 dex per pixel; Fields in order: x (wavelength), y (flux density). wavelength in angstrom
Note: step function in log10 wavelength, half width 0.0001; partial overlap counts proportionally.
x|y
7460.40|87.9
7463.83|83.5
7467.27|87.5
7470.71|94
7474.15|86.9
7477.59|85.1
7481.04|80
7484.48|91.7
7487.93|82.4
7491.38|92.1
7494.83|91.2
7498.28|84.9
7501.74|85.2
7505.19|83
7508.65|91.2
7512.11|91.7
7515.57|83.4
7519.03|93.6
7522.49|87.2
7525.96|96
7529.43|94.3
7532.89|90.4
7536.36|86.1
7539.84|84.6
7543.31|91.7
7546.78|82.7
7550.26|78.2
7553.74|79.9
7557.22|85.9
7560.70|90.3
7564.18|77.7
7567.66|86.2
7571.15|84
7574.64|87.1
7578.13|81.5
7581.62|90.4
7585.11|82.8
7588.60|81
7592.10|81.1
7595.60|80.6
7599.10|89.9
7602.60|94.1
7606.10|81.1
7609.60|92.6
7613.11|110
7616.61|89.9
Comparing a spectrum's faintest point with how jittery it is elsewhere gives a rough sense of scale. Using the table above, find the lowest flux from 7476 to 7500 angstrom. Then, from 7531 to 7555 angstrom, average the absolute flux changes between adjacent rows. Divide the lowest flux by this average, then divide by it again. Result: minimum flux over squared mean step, 3.6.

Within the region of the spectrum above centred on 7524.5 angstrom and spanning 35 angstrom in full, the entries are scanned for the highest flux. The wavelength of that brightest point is 7525.96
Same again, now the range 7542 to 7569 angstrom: 7543.31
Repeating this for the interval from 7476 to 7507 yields 7491.38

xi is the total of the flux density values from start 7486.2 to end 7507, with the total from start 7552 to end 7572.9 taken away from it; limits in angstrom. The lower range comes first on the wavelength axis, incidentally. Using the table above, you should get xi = 15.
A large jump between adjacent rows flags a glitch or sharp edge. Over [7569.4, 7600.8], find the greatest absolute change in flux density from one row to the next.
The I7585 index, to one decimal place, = 9.3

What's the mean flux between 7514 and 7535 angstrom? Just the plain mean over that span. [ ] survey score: 91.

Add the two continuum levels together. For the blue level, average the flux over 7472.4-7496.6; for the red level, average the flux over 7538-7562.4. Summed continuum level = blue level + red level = 172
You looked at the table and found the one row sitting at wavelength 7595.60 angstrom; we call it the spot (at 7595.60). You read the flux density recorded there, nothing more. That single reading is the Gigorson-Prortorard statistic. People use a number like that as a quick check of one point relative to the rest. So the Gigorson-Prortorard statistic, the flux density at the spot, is 80.6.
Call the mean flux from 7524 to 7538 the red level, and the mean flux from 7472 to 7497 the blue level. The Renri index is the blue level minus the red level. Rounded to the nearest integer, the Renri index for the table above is -5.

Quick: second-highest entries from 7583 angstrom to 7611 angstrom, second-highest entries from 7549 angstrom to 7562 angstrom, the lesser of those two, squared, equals 7379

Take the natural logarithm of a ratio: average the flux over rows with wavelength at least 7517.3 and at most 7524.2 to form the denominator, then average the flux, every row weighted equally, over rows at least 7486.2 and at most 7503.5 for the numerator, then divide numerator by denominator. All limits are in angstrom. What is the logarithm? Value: -0.04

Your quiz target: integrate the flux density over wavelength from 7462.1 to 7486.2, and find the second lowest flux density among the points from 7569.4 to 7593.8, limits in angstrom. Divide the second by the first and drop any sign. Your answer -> 0.0387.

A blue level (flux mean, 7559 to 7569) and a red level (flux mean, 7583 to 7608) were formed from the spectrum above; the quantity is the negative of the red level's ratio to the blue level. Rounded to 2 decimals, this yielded -1.00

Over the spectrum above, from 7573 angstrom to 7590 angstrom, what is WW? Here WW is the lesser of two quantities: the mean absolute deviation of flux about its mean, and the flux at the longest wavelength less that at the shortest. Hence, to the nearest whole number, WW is -6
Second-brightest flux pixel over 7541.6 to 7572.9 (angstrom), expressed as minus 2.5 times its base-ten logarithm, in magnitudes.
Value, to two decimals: -4.89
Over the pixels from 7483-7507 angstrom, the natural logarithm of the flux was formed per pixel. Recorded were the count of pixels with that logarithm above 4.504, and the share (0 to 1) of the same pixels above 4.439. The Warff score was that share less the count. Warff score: -2.3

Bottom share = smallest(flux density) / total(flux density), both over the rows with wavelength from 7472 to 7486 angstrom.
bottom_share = 0.233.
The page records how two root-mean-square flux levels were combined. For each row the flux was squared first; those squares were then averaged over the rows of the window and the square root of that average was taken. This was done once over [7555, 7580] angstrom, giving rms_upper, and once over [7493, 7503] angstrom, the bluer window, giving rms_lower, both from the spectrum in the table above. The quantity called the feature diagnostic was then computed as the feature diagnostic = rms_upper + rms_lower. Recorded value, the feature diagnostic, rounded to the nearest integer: 172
